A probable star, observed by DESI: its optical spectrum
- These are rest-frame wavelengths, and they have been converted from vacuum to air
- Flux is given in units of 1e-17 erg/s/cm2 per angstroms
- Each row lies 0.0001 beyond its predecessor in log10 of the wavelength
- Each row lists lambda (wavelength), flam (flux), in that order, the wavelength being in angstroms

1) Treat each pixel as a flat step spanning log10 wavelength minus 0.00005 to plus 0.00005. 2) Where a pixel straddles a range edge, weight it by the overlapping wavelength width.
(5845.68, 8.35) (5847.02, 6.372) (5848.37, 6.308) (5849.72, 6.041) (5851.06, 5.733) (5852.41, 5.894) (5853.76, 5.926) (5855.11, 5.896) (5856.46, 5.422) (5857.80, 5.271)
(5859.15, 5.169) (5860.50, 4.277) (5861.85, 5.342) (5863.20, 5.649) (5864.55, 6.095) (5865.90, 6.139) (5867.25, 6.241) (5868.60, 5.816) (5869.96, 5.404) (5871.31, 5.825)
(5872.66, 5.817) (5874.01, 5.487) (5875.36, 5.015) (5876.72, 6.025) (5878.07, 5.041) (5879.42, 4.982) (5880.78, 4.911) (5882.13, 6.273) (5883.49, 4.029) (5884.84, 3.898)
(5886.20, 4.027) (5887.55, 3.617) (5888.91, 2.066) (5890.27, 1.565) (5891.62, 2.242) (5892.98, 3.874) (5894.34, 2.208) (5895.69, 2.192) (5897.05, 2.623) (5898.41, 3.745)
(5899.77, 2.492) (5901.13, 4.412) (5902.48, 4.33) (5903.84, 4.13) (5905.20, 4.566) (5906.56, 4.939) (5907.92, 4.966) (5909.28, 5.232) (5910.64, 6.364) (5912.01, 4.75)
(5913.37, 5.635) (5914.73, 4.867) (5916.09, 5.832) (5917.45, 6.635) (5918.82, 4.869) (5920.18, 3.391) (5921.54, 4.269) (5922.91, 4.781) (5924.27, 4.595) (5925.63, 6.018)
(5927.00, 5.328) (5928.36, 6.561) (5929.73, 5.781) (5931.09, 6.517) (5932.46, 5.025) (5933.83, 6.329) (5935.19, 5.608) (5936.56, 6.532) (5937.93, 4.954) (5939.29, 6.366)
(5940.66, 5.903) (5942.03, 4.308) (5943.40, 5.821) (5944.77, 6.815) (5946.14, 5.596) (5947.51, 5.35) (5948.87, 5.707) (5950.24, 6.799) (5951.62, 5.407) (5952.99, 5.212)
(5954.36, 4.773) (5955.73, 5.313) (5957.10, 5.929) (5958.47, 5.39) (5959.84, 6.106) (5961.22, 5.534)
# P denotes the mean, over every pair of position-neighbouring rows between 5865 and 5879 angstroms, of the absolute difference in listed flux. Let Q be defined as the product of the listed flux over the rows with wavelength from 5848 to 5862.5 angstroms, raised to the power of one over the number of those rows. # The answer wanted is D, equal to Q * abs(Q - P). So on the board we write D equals 28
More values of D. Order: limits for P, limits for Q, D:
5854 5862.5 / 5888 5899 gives 5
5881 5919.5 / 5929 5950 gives 28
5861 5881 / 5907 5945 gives 28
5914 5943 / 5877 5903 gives 8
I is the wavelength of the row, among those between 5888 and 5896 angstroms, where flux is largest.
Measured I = 5892.98 angstroms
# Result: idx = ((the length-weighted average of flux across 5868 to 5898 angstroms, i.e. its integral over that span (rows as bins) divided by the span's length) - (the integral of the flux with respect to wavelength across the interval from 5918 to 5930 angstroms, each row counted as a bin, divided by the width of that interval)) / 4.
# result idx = -0.2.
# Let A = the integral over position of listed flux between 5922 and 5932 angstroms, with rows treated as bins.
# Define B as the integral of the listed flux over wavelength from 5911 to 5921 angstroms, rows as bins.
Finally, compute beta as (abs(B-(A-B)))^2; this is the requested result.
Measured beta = 2230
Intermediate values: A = 56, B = 51.7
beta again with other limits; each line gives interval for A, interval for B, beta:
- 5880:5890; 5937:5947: 5430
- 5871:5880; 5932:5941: 3132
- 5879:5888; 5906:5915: 2912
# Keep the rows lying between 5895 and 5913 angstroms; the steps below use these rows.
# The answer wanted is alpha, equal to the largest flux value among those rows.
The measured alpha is 6.364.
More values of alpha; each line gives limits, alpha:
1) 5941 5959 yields 6.815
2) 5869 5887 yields 6.273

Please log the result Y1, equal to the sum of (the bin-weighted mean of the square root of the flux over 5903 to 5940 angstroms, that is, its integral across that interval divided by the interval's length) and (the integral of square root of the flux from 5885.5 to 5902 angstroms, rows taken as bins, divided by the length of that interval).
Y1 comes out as 4.00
